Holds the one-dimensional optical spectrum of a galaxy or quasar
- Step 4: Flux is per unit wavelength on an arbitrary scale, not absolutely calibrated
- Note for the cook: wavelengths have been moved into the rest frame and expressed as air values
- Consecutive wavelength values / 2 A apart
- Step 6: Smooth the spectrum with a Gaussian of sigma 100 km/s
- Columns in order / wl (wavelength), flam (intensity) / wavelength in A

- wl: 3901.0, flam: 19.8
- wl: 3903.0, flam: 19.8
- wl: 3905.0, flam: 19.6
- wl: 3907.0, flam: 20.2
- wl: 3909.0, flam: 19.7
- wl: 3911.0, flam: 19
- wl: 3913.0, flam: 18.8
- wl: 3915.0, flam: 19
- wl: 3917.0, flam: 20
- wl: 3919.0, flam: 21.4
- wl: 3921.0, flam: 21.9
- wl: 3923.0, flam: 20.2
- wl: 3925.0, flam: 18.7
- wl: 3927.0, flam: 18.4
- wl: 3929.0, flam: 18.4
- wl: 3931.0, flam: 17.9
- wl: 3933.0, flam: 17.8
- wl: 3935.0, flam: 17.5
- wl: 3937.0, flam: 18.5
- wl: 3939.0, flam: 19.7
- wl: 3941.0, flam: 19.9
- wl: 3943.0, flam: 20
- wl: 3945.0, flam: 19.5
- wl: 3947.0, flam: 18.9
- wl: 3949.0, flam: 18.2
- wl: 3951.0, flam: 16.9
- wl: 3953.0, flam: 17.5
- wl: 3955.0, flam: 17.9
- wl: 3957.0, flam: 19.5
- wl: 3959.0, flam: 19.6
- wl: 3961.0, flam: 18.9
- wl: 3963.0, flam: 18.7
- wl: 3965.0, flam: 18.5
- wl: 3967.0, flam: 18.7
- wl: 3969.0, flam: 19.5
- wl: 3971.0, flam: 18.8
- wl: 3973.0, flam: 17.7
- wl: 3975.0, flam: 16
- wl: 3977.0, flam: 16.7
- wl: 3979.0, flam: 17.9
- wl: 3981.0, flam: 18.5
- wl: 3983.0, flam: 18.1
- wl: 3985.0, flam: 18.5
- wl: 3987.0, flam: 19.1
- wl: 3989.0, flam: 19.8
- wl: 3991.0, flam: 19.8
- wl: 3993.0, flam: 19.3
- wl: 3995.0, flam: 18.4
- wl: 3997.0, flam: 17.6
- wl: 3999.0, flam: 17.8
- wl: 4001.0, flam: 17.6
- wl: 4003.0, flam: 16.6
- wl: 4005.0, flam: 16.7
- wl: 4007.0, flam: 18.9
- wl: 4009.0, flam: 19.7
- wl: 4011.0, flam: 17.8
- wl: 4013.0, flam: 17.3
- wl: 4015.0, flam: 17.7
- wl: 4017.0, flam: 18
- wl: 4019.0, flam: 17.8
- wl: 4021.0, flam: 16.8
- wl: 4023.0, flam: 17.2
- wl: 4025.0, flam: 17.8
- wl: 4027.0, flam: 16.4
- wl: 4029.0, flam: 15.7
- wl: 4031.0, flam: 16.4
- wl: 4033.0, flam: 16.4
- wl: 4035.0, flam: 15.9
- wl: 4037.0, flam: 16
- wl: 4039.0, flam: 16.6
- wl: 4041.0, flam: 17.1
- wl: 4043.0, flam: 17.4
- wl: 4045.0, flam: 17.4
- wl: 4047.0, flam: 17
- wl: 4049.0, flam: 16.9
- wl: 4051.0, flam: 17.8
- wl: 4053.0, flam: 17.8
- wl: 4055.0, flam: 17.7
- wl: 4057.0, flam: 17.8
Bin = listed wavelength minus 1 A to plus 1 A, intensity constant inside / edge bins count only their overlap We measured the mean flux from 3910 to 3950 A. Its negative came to -19.2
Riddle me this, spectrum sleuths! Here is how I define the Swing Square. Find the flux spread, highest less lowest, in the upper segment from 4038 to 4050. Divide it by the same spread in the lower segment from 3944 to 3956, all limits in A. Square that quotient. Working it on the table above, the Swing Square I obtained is 0.09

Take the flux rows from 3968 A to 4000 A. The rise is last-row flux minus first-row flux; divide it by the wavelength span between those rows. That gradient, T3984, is -0.057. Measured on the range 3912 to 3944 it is 0.040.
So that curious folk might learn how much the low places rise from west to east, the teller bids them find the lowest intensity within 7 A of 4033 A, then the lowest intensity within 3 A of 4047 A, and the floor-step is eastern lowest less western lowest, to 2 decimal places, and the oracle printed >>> 1.20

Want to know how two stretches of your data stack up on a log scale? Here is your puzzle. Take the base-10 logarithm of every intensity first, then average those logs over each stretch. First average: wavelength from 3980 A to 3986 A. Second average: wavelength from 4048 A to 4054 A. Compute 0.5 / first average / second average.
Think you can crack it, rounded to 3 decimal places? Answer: 0.318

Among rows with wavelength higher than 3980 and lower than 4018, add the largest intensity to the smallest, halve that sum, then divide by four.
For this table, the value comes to 4.55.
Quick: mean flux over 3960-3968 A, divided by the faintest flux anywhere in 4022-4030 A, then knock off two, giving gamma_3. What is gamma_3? -0.81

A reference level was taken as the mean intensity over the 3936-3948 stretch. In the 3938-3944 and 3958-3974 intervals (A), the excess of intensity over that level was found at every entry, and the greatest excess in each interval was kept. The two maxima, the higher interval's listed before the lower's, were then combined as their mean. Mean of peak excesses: 0.4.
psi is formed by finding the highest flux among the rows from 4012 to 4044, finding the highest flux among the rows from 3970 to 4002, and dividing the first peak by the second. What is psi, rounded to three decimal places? 0.909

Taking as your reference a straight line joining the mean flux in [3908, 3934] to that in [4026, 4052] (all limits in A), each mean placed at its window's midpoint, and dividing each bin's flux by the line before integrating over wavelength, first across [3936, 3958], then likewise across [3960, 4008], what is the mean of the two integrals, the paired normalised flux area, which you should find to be 35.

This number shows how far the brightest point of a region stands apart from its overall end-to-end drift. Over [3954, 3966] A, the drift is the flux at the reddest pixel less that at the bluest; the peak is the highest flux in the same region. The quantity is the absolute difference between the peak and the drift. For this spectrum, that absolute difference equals 19.0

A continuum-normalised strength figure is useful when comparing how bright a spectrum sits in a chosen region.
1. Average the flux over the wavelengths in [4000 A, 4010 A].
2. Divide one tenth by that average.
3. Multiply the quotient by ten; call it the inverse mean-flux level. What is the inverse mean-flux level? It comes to 0.0559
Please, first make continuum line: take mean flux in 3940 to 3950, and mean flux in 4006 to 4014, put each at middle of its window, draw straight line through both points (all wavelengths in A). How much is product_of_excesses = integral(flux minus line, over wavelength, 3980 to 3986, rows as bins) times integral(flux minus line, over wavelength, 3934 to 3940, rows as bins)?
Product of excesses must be 13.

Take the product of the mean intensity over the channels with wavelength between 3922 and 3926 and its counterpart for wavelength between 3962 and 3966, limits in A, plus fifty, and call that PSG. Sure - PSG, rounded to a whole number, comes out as 412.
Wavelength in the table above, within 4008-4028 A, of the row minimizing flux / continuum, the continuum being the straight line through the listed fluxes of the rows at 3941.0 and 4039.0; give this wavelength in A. 4027.0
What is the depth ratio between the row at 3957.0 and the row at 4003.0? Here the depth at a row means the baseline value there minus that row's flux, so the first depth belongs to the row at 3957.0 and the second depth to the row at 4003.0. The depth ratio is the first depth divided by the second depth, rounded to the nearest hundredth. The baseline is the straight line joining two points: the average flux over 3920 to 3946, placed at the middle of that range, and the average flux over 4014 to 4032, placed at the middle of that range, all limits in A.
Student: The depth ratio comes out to -0.99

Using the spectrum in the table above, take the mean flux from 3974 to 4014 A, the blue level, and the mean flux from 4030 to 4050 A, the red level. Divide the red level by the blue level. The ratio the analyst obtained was 0.923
